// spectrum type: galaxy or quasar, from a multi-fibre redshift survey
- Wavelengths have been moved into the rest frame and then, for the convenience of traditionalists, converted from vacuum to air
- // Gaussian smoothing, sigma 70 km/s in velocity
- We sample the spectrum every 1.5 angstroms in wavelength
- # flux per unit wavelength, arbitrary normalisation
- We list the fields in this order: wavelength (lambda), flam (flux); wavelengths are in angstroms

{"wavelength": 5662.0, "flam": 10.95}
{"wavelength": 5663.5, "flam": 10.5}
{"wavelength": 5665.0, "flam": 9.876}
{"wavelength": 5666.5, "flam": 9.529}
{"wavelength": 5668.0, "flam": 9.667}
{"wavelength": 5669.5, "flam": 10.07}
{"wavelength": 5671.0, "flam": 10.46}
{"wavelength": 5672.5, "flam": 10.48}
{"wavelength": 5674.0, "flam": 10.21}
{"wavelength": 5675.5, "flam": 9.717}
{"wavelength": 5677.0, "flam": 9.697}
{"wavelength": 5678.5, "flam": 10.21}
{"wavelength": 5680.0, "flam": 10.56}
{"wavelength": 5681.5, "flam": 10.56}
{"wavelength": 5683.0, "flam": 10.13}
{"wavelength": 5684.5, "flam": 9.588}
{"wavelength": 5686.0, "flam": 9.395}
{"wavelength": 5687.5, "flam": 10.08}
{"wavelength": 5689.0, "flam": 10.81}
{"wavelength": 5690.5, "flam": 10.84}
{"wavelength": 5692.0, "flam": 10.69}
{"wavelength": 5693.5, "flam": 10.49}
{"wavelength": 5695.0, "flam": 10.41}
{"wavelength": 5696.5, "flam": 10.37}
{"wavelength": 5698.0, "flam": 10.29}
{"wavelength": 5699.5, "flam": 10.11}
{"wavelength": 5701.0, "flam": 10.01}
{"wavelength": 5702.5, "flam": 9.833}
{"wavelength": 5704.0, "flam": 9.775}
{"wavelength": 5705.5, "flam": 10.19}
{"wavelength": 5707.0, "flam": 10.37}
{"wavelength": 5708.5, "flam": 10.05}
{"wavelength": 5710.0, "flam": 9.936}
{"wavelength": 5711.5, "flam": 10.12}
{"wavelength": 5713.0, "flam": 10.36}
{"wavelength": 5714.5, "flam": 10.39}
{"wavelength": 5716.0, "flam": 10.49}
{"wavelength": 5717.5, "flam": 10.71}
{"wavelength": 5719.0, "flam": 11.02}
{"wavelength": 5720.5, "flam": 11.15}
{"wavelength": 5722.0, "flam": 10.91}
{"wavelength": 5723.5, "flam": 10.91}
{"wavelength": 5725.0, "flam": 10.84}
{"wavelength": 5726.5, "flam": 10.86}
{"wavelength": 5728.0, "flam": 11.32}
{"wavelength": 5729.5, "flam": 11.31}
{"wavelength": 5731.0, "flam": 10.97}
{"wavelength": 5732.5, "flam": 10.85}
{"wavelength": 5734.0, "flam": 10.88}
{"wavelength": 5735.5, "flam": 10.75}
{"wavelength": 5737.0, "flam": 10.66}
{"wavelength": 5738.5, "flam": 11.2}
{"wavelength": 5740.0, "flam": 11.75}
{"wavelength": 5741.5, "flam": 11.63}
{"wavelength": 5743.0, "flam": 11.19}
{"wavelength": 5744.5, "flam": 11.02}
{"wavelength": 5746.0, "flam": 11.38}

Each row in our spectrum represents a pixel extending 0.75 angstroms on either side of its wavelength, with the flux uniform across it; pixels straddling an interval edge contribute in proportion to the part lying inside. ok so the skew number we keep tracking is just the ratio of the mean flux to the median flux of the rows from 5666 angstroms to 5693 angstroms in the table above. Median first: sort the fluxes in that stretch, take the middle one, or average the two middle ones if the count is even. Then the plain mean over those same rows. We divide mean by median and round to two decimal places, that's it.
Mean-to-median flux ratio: 1.00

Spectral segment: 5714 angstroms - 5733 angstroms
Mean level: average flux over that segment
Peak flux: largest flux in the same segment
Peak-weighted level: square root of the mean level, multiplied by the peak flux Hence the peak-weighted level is 37.4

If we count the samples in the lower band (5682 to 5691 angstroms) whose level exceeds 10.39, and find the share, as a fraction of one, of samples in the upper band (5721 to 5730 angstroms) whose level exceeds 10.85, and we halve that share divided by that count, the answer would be 0.21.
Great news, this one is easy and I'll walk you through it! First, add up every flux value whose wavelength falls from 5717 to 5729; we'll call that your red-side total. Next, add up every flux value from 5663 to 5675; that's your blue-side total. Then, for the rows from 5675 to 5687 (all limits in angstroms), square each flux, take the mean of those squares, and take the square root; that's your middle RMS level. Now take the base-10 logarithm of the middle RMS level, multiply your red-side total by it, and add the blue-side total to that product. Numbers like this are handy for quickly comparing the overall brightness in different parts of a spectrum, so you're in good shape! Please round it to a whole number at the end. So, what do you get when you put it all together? 168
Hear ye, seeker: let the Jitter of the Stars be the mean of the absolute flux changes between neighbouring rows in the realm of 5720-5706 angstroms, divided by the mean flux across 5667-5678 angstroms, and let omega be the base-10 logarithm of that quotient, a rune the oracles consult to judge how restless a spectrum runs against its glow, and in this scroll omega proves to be -1.72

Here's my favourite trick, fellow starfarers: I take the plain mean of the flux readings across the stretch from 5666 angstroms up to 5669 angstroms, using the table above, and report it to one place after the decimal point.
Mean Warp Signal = 9.6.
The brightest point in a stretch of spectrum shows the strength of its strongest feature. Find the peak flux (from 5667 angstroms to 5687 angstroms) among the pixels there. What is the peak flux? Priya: 10.56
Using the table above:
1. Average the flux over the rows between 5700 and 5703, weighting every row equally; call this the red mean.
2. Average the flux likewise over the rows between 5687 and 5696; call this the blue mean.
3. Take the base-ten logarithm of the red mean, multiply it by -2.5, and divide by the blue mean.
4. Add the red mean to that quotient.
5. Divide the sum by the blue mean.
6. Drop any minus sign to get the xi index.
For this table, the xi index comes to 0.92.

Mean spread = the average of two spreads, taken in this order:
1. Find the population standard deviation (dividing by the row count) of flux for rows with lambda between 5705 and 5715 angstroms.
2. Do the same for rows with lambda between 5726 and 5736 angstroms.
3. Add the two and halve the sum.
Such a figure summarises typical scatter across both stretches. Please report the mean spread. 0.19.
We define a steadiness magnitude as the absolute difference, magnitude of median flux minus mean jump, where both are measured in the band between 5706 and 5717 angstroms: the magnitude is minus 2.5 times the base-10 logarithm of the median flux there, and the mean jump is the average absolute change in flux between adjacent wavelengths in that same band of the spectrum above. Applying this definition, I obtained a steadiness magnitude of 2.70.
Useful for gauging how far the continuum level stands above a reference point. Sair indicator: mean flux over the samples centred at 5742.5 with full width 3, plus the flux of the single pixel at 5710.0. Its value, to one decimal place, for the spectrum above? 21.3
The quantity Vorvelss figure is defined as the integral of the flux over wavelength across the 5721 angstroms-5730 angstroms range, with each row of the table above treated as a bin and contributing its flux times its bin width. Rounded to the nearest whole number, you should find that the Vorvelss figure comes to 99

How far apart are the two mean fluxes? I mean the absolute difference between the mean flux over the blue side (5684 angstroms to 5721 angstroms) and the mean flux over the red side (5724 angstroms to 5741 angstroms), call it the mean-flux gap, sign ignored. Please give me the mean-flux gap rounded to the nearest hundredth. 0.74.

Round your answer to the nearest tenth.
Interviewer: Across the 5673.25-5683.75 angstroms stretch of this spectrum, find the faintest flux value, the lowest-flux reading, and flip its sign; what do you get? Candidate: -9.7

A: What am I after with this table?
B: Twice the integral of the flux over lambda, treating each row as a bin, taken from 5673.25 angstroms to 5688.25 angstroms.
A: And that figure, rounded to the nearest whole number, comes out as 300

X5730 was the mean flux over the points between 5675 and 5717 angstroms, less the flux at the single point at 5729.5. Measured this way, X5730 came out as -1.11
